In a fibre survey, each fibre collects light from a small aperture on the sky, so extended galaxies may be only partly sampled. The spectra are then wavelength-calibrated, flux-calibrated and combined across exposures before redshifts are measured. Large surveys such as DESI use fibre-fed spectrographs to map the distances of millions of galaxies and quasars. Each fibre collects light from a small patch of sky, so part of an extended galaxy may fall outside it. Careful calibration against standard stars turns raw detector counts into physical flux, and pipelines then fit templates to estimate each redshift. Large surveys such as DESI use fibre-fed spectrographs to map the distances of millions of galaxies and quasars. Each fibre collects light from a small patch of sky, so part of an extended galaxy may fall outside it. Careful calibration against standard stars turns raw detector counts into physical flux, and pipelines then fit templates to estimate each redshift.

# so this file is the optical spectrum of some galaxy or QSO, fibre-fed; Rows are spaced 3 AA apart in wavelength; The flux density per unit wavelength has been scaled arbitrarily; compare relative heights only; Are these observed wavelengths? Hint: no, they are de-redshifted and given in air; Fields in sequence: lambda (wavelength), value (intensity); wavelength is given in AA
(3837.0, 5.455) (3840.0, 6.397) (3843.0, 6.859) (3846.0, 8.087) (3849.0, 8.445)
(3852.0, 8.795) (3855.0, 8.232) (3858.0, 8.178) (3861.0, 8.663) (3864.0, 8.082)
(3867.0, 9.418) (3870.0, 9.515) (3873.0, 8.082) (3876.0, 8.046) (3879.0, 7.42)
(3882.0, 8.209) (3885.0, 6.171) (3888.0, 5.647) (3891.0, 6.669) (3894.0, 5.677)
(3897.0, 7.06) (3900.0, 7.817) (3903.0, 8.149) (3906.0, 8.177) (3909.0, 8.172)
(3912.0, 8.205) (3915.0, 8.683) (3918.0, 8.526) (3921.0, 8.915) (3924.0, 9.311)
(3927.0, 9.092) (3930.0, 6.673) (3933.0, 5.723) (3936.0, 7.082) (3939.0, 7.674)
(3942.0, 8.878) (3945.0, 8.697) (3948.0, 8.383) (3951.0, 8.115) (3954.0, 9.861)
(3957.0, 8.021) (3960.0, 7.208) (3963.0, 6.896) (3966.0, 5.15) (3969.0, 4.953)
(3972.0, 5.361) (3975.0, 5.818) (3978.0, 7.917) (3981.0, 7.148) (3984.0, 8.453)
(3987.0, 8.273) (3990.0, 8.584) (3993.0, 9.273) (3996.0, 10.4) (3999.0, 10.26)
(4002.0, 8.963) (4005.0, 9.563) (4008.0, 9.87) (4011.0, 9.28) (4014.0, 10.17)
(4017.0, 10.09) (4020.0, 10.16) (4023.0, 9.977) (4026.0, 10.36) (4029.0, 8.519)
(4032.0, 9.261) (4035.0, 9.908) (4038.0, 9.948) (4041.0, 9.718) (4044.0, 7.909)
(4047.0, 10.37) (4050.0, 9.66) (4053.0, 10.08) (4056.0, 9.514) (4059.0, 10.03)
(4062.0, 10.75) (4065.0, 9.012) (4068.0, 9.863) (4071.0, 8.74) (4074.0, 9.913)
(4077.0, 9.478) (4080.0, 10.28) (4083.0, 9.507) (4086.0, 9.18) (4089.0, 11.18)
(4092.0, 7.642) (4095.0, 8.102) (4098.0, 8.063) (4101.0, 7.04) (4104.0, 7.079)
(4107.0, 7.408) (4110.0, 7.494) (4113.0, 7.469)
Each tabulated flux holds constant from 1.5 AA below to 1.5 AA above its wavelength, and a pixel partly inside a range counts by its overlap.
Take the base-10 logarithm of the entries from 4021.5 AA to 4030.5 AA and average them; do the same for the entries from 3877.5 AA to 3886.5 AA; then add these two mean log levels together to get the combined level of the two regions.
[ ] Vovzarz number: 1.84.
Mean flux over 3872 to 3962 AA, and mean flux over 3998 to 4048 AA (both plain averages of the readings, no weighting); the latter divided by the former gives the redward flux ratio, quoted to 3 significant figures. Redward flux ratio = 1.24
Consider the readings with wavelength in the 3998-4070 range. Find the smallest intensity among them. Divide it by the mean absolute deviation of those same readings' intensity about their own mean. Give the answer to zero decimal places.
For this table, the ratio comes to 16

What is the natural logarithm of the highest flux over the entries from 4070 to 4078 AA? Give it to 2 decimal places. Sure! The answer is 2.29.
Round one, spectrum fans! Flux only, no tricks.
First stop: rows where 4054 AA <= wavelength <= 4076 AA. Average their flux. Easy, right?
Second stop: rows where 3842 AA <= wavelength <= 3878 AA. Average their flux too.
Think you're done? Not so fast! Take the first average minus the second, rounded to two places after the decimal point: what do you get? 1.32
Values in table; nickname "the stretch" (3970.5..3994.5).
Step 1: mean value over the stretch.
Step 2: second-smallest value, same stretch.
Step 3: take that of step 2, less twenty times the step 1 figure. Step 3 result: -146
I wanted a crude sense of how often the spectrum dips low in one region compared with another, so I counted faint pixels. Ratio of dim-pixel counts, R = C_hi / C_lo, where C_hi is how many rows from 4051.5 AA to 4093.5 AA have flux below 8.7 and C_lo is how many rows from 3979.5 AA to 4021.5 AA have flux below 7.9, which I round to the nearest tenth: 1.0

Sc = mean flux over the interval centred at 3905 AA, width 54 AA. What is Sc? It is 7.7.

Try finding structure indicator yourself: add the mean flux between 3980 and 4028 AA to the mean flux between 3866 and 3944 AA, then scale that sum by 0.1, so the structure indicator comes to 1.72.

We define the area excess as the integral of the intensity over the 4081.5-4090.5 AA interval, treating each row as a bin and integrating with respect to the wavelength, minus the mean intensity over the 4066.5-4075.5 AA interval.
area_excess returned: 80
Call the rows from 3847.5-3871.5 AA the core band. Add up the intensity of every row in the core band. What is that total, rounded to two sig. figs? 69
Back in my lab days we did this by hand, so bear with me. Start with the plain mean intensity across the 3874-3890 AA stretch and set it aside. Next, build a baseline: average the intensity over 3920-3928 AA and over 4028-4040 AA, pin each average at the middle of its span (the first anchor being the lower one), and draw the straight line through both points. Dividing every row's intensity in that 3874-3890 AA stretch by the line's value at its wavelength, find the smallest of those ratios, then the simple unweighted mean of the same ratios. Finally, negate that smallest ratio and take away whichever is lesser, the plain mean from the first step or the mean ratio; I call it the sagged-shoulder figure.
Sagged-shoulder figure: -1.42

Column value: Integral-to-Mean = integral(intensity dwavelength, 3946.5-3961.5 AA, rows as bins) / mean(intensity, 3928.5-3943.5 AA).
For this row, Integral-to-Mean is 17.3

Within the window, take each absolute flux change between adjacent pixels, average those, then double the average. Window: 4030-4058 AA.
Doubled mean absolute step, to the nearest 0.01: 1.72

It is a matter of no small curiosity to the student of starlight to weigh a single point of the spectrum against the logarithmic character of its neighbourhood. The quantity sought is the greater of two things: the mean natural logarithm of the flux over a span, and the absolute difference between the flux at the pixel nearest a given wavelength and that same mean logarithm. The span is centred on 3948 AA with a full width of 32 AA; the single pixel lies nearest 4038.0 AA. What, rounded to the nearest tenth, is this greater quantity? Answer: 7.9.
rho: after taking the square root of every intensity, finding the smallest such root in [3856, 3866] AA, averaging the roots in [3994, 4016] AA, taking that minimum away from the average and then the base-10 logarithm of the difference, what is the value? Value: -0.55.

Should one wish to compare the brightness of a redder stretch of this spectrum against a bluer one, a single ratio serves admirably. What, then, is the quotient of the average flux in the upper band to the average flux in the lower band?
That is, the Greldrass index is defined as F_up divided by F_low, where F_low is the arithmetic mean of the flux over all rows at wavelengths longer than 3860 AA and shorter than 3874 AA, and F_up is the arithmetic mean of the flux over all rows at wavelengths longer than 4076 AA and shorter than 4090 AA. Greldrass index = 1.13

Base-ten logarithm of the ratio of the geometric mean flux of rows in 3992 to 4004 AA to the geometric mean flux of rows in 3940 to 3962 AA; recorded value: 0.06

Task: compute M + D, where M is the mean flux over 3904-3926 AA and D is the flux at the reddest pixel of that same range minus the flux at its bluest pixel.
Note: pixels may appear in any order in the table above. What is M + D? 9.7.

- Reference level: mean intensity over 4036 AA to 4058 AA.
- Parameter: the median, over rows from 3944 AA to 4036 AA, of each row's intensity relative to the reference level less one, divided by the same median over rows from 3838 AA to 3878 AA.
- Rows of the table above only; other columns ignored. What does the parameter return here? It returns 0.6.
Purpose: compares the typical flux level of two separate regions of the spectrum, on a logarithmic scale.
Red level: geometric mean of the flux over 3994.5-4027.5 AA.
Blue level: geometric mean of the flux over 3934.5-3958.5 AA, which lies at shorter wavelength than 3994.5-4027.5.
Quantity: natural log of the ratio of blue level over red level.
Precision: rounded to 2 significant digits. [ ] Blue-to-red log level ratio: -0.18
